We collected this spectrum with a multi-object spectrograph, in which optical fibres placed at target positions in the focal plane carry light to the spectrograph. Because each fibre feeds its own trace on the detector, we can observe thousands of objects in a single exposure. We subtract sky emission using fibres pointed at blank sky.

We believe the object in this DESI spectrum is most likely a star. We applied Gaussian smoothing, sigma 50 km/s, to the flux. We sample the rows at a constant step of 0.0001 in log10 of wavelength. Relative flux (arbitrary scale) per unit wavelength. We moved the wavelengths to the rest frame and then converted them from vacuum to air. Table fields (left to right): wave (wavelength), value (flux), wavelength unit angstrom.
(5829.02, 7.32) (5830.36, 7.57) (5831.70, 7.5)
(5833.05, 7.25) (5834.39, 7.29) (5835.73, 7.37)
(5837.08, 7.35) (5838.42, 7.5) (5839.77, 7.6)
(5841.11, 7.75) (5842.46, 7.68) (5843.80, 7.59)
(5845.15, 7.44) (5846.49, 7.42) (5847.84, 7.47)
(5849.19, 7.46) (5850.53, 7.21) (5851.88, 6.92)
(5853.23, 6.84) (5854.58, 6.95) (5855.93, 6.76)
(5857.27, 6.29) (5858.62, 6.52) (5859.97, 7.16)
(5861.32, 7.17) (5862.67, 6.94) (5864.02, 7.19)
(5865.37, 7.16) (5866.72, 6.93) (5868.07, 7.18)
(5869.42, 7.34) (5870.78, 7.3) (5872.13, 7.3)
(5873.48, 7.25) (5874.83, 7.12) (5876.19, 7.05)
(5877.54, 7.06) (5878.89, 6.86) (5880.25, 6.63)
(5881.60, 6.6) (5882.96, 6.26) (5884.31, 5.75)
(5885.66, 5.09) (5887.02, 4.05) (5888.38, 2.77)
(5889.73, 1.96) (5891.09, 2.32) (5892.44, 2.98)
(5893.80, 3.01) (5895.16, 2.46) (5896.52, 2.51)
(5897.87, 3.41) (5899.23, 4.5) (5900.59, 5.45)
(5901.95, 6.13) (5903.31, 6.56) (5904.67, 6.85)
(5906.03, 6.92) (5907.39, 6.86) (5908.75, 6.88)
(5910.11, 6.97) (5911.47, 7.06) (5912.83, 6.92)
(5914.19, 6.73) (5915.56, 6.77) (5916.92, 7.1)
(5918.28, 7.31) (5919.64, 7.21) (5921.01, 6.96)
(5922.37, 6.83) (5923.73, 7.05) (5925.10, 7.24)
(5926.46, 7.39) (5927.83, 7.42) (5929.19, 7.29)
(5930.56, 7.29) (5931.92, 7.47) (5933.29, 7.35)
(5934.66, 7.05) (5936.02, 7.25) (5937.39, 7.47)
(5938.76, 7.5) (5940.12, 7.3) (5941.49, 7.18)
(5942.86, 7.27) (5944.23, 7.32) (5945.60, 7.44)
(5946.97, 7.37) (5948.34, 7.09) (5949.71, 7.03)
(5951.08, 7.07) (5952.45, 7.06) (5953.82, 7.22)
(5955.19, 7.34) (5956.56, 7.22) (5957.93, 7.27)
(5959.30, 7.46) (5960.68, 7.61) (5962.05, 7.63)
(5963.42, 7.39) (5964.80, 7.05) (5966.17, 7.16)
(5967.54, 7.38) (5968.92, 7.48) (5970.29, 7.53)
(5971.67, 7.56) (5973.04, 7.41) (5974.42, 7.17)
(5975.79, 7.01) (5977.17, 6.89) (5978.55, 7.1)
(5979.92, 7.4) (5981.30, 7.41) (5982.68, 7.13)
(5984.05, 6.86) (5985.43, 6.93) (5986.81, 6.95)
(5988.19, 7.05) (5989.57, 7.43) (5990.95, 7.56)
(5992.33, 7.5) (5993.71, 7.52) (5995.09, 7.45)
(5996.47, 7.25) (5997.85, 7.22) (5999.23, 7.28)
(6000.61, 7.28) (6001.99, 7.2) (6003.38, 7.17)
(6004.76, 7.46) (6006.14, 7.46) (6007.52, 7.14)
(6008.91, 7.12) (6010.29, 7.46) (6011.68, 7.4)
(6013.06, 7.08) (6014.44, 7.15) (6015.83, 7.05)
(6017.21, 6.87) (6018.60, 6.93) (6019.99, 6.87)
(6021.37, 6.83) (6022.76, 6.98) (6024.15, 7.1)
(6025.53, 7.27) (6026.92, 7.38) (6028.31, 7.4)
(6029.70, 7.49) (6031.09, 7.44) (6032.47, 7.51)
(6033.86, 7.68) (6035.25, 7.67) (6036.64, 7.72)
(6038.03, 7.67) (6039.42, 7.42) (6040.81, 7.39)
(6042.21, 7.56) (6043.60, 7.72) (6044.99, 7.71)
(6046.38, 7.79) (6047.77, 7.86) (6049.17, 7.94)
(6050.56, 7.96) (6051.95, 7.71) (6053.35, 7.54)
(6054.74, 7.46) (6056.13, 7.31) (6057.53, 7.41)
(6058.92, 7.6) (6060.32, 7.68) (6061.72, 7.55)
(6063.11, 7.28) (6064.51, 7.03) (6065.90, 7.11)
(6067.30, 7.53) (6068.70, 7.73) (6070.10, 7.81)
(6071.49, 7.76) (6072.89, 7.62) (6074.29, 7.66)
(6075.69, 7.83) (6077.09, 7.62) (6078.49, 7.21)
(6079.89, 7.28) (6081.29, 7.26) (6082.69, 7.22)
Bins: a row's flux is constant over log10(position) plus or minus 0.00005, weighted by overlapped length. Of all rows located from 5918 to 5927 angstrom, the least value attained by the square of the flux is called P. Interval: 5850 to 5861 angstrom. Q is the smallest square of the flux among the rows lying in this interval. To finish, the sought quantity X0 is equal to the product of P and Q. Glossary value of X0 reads 1846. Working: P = 47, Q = 40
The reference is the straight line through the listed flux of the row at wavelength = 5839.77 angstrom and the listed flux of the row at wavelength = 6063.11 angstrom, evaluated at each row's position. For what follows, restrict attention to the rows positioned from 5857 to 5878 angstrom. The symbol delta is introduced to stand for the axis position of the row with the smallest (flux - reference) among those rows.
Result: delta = 5857.27 angstrom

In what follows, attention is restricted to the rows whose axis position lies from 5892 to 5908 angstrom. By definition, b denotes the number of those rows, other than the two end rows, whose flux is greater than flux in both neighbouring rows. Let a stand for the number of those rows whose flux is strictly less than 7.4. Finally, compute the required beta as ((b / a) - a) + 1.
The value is -10.8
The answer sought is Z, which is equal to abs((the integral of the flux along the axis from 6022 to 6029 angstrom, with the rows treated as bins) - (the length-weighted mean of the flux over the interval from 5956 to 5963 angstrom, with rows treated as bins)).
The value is 43.1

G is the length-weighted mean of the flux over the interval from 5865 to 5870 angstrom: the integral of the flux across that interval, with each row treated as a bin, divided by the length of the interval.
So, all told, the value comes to 7.2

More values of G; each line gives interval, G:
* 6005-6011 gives 7.3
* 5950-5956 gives 7.2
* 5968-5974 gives 7.5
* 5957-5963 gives 7.5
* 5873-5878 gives 7.1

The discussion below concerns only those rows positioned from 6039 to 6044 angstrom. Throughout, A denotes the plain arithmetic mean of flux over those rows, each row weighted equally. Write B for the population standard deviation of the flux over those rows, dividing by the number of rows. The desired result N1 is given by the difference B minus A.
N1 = -7.4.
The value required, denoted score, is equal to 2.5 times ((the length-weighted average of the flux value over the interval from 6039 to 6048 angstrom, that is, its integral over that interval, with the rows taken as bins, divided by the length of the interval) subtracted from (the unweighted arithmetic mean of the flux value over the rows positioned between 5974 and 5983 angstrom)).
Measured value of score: -1.2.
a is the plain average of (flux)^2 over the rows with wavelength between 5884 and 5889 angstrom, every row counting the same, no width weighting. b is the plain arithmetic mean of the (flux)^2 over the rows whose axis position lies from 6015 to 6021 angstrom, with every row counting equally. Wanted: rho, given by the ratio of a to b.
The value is 0.43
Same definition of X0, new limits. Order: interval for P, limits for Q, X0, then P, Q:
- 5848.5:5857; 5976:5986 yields 2151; 46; 47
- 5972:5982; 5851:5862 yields 1878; 47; 40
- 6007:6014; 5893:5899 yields 303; 50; 6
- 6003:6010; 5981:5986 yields 2386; 51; 47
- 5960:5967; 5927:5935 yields 2470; 50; 50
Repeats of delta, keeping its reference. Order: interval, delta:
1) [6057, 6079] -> 6064.51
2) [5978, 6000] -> 5984.05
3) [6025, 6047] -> 6025.53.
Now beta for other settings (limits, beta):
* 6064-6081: -2.5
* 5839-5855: -2.5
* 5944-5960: -8.7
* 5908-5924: -10.8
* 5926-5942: -6.6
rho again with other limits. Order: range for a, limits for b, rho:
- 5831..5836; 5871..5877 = 1.05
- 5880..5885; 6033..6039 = 0.68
